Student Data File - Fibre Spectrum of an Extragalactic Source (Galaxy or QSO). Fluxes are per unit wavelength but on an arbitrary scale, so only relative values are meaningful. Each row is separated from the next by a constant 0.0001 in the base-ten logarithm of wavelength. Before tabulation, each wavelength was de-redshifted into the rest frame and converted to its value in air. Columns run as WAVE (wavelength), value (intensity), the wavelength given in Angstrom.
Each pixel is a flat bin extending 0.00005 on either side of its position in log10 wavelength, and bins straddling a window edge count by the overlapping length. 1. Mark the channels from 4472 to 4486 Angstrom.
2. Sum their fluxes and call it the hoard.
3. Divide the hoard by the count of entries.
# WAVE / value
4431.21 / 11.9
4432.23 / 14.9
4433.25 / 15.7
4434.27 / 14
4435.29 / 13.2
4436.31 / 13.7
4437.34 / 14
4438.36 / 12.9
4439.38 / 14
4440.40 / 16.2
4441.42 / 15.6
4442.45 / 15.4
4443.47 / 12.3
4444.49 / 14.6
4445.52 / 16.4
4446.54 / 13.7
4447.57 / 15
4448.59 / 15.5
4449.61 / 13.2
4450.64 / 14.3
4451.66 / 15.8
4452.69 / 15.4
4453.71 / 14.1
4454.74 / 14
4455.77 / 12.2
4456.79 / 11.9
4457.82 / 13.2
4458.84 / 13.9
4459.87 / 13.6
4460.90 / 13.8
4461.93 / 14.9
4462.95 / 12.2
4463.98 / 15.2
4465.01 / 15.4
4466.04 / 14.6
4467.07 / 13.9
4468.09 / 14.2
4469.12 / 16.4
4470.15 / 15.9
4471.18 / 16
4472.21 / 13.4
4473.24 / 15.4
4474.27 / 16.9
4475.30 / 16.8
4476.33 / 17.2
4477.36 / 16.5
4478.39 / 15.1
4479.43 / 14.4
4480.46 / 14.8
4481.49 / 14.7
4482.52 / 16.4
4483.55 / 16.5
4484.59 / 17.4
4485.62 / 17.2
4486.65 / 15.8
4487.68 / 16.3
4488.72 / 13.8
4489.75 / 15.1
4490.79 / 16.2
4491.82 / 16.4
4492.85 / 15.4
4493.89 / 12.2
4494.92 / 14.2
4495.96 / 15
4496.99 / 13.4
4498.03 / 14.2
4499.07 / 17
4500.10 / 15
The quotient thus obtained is 15.9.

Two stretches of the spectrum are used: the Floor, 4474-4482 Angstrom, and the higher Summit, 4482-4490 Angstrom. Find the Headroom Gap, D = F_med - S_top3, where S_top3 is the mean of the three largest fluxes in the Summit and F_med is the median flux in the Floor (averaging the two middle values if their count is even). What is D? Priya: -1.2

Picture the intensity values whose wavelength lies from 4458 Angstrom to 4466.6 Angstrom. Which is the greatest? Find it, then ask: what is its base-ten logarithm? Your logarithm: 1.19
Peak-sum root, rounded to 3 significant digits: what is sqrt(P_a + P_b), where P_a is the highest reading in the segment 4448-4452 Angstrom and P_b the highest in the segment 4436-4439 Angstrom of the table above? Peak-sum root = 5.46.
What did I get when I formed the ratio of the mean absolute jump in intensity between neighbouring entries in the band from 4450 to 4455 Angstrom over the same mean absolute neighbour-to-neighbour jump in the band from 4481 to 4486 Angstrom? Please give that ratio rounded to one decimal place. 1.1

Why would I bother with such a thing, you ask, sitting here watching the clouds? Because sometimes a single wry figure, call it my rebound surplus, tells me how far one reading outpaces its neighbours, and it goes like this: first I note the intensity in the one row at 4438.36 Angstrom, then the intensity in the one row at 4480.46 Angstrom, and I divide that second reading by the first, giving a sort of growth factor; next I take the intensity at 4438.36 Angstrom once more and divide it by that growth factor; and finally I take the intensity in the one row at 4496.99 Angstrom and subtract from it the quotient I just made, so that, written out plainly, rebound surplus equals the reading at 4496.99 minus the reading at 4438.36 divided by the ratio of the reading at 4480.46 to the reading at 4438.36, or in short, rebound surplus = 2.2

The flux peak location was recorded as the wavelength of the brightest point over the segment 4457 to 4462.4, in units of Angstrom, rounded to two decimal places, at 4461.93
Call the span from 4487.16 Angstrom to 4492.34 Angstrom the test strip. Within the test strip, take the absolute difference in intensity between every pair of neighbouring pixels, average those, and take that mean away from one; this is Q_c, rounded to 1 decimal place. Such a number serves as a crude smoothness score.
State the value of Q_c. -0.3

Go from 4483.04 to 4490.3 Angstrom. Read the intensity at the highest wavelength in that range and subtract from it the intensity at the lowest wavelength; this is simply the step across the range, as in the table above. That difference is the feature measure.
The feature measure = -1.4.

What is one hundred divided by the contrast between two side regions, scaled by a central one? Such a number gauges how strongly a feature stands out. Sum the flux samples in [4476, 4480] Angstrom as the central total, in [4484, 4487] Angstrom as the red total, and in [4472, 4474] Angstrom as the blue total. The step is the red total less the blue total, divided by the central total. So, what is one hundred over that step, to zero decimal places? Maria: 293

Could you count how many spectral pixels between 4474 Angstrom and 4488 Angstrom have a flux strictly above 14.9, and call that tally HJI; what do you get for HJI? 11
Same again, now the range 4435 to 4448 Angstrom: 5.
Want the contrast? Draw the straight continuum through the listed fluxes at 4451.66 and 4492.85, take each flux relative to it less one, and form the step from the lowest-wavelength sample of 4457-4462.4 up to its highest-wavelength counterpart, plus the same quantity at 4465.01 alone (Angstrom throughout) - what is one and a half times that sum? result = 0.14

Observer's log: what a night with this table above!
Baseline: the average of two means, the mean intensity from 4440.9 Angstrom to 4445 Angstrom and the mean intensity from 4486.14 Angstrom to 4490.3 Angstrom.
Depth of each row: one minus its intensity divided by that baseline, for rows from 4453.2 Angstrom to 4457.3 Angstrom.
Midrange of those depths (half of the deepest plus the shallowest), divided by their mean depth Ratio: 1.03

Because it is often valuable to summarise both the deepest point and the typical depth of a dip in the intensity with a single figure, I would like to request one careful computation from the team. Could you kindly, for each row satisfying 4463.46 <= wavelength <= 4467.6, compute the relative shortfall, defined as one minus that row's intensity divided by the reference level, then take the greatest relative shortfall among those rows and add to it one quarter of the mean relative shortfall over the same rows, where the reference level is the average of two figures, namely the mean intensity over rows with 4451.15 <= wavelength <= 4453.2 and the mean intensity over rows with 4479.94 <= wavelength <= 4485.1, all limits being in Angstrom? 0.135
